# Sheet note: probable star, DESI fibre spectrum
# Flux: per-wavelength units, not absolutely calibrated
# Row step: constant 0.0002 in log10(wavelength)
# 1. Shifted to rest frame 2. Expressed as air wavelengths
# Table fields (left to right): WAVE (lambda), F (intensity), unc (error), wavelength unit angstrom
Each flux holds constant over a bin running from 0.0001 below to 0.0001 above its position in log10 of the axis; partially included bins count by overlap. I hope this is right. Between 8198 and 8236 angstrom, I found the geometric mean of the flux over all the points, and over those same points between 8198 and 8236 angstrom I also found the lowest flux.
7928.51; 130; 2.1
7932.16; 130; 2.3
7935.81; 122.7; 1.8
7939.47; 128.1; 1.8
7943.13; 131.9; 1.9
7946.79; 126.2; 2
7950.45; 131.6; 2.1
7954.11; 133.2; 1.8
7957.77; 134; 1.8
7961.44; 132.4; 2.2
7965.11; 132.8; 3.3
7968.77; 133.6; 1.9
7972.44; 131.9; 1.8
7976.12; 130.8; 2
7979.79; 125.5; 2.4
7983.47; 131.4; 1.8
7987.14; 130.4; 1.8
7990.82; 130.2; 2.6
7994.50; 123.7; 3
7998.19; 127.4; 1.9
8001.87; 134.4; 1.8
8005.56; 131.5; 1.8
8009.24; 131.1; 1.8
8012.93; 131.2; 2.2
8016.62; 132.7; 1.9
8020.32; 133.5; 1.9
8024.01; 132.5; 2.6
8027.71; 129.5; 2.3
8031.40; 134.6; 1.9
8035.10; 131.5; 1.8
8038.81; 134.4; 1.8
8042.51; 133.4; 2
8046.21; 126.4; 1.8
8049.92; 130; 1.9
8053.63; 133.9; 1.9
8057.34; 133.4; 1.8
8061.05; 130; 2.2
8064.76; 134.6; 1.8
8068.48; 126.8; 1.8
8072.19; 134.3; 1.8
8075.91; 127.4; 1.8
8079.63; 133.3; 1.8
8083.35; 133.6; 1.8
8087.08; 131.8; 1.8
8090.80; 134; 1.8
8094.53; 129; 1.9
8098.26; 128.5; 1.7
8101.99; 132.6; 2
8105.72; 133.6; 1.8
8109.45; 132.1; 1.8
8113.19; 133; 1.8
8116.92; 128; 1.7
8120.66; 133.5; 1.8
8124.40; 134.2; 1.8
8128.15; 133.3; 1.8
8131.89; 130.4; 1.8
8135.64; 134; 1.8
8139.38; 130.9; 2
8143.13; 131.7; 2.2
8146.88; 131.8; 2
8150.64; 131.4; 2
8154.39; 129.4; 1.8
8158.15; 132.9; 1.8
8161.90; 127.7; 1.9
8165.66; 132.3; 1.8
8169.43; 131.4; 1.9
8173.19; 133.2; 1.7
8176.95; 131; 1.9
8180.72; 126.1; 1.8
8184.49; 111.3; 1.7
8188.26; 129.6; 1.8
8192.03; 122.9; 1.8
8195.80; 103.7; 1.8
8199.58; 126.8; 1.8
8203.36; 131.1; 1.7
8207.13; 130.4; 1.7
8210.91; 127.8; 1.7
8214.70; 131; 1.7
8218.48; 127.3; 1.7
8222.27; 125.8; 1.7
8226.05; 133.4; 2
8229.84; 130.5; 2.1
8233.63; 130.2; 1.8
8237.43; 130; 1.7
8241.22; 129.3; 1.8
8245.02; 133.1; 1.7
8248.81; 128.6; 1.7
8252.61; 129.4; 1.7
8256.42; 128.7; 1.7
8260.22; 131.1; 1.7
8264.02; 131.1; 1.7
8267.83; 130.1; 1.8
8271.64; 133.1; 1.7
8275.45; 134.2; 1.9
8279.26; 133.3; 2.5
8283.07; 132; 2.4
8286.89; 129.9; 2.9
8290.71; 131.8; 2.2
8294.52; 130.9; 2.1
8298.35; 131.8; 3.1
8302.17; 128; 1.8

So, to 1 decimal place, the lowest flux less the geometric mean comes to -3.6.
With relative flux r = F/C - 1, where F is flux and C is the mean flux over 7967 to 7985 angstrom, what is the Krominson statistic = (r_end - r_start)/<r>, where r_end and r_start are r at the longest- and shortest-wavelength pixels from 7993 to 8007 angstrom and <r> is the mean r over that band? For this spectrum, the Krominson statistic -6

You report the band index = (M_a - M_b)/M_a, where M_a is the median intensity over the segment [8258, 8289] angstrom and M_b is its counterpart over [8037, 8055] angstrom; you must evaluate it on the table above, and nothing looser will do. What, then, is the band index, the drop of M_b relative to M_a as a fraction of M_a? -0.014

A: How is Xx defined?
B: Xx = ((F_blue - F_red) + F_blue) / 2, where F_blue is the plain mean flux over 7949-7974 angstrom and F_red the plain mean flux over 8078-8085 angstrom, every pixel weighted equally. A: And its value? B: 66.1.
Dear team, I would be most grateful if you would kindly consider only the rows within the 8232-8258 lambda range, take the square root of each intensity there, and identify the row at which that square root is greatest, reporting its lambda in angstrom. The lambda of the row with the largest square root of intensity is 8245.02 angstrom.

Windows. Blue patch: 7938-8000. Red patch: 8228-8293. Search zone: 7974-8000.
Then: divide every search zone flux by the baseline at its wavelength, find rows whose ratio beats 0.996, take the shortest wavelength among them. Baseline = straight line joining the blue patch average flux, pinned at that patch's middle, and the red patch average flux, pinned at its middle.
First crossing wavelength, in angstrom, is 7976.12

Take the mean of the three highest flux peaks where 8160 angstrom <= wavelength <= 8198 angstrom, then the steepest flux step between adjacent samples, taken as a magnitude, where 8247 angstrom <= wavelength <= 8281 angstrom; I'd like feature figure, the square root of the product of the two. 20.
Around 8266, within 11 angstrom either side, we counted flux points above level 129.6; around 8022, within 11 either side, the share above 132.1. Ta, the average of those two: 2.83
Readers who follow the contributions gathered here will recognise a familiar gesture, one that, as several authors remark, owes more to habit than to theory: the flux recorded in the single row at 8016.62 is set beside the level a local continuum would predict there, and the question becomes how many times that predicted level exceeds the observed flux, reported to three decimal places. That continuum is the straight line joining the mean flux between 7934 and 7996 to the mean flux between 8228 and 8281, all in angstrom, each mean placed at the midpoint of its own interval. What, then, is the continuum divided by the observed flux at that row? 0.981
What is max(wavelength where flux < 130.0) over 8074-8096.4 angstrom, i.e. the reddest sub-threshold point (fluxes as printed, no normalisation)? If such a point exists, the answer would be 8094.53 angstrom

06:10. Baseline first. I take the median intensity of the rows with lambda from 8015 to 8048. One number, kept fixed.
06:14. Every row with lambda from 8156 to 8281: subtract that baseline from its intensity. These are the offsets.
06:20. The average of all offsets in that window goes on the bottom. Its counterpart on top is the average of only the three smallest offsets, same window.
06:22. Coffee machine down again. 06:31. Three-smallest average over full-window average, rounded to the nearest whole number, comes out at 5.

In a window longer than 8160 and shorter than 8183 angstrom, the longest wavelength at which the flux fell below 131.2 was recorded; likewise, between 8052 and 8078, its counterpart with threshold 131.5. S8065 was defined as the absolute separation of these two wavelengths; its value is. 104.8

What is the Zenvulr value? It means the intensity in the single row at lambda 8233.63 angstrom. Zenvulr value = 130.2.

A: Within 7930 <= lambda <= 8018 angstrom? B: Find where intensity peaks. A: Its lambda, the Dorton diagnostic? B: 8001.87 angstrom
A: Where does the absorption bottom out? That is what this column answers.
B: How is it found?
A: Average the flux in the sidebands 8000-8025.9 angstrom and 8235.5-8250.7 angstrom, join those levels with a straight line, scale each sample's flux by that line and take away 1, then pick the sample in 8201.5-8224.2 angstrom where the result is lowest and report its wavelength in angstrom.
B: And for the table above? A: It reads 8222.27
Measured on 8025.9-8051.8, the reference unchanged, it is 8046.21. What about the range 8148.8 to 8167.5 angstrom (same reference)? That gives 8161.90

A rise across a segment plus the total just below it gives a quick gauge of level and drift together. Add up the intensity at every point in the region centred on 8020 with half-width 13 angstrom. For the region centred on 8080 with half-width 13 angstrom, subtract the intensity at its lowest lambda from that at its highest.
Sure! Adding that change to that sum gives 932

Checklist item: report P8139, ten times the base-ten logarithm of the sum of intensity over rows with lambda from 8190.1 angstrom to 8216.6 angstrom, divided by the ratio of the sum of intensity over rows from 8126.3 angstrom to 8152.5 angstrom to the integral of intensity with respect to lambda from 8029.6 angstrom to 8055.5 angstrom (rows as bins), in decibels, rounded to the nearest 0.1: 35.1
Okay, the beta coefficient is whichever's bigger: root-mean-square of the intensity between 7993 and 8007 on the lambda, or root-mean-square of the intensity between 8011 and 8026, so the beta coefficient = 132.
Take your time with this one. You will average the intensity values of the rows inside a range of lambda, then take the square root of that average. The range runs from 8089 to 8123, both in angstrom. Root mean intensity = 11.5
